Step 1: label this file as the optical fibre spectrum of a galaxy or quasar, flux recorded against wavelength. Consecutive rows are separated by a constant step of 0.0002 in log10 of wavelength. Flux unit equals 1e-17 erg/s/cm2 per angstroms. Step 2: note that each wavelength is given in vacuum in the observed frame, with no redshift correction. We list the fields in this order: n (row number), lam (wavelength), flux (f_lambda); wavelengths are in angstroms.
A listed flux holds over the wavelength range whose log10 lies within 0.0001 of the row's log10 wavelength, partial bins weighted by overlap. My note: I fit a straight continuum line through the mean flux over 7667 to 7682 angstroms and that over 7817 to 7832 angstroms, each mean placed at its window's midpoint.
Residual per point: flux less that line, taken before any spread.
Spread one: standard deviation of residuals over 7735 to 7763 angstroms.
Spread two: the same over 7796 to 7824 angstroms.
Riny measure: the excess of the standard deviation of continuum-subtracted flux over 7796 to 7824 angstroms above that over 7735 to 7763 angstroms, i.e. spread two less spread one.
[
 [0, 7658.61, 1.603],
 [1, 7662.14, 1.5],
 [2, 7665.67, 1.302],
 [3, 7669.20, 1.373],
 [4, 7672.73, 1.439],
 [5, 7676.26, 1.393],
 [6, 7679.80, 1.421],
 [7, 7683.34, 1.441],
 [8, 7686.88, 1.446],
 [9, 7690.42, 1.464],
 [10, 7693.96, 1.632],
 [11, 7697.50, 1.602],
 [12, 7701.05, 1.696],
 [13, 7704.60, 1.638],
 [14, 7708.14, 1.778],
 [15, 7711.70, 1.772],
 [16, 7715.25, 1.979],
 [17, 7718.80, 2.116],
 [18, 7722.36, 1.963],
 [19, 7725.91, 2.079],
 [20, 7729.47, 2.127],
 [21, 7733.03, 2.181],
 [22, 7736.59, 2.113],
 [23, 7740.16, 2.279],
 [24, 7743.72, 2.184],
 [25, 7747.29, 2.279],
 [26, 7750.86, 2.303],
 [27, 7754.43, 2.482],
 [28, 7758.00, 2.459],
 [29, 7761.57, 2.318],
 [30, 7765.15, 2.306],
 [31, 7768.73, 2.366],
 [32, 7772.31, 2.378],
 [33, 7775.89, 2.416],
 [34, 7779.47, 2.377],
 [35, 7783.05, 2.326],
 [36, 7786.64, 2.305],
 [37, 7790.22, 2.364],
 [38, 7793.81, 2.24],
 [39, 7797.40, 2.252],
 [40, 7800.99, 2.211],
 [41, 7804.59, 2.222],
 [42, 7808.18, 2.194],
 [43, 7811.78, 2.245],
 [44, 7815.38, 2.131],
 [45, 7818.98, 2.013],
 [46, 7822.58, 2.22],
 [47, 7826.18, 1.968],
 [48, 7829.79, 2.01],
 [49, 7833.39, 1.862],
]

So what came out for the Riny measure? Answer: 0.01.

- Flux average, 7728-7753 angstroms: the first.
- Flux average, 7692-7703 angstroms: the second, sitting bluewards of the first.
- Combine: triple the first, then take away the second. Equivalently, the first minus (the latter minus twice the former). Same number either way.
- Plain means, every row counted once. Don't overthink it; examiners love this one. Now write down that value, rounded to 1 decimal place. 5.0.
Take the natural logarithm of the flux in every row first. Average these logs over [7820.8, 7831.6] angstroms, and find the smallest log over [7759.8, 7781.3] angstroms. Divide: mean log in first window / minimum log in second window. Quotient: 0.87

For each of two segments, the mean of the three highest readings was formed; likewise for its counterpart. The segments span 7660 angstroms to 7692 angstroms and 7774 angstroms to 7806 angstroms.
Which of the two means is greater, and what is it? 2.39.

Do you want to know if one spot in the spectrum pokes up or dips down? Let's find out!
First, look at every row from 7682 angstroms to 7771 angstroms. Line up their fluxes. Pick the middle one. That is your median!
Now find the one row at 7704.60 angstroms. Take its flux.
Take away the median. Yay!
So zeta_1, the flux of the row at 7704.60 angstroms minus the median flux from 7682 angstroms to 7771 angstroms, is -0.5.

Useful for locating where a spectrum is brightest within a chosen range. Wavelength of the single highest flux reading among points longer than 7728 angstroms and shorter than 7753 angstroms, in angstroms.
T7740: 7750.86 angstroms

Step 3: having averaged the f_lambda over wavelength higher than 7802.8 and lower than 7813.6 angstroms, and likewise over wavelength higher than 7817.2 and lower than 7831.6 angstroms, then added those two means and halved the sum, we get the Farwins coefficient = 2.14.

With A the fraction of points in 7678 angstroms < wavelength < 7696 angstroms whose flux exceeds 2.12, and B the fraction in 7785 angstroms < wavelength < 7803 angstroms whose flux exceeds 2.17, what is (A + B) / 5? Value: 0.20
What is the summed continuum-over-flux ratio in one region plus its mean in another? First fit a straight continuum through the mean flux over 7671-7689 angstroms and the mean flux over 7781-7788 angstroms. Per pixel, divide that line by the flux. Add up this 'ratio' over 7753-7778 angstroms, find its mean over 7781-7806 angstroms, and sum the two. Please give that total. 7.4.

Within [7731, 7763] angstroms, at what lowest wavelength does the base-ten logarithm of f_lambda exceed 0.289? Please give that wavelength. 7733.03 angstroms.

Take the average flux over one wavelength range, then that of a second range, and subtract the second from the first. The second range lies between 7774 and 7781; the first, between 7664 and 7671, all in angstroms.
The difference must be -1.1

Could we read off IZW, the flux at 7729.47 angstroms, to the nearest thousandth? 2.127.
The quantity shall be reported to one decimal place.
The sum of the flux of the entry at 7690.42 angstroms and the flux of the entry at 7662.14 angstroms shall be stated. 3.0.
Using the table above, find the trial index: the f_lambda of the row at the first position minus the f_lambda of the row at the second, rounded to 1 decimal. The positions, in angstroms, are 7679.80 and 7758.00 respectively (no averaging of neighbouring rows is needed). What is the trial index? -1.0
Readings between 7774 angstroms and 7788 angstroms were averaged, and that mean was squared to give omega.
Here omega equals 5.6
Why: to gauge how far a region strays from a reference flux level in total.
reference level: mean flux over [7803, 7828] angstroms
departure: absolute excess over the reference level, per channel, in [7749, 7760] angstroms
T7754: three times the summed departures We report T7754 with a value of 2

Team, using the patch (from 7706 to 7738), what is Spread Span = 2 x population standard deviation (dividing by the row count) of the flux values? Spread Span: 0.29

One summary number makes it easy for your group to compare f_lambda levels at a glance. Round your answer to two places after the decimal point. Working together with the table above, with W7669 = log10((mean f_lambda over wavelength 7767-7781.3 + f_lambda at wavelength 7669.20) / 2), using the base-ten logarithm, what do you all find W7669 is 0.27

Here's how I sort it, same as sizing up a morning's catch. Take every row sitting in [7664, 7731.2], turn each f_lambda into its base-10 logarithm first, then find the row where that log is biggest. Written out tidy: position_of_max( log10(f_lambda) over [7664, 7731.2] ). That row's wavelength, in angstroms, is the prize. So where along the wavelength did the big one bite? 7729.47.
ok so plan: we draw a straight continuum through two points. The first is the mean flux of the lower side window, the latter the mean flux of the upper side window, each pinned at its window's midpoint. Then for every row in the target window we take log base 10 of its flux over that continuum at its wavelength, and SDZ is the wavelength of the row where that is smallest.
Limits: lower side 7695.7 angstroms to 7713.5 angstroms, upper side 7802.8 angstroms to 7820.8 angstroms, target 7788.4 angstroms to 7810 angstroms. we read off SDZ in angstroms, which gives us 7808.18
